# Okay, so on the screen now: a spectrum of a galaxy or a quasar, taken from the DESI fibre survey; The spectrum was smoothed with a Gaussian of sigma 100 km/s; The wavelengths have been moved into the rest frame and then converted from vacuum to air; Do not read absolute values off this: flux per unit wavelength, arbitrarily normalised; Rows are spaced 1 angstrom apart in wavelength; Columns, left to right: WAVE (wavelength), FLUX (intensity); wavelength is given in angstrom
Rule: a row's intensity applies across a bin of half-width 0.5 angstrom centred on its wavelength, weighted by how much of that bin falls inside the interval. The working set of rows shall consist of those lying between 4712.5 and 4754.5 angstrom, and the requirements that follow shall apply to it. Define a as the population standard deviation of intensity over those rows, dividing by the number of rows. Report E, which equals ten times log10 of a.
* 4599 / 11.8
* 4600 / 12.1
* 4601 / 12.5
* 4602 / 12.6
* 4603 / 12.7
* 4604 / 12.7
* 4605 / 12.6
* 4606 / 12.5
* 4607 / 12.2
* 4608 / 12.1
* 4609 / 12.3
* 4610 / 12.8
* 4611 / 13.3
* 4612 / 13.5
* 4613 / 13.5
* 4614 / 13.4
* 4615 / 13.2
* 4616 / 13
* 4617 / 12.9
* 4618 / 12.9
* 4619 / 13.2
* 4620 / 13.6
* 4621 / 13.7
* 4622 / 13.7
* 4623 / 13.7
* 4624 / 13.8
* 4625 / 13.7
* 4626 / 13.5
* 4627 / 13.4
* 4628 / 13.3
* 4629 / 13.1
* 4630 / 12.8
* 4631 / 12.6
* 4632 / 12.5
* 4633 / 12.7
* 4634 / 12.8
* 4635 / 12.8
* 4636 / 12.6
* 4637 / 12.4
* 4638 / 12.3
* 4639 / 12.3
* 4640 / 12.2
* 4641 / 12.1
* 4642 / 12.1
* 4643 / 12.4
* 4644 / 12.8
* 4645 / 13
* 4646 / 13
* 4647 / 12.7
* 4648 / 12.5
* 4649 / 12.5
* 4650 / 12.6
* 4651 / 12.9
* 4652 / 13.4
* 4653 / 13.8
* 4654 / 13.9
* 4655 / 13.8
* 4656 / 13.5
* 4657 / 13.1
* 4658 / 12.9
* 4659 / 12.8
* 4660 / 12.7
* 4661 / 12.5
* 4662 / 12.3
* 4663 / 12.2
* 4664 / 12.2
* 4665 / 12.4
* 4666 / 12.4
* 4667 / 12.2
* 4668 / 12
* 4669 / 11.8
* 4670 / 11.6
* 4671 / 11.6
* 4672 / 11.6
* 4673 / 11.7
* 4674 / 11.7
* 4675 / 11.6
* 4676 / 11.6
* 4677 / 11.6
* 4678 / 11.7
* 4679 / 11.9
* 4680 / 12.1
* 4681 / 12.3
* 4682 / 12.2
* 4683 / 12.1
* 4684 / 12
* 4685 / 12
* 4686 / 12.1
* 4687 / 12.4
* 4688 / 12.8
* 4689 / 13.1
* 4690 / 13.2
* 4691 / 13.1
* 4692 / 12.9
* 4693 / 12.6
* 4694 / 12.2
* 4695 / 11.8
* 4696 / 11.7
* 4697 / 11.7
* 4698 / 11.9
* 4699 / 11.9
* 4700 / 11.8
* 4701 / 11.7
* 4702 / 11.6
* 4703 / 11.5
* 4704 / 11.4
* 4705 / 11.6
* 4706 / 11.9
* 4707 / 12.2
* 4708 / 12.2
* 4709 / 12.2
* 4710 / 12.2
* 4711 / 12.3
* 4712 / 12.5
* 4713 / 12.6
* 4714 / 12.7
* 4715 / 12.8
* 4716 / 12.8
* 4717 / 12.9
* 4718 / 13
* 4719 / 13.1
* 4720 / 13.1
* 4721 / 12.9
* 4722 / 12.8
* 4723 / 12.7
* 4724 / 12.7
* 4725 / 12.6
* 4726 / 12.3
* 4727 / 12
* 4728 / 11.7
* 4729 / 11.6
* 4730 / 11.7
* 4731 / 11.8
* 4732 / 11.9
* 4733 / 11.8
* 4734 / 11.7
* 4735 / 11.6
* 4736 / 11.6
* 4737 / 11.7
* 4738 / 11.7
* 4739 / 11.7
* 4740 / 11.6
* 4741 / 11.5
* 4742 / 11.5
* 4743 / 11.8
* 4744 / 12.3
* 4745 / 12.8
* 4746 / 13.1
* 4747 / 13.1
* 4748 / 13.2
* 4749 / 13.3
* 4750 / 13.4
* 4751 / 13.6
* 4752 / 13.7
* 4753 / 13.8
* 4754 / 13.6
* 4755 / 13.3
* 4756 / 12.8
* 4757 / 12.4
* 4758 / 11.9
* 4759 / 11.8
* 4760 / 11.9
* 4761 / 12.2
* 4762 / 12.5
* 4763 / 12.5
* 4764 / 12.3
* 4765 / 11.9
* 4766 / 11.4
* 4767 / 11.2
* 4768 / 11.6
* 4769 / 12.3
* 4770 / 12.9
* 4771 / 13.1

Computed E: -1.5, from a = 0.71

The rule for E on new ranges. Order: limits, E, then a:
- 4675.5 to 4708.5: -3.2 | 0.48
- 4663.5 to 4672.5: -5.0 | 0.32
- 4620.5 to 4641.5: -2.5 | 0.56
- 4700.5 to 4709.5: -5.2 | 0.30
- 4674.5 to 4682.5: -5.6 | 0.27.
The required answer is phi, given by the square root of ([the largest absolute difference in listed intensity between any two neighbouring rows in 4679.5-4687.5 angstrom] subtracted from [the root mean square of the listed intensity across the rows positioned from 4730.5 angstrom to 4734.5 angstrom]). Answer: 3.39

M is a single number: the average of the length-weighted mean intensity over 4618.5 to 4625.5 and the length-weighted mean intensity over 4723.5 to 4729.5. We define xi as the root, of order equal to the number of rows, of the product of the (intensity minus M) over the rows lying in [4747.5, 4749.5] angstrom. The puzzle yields 0.36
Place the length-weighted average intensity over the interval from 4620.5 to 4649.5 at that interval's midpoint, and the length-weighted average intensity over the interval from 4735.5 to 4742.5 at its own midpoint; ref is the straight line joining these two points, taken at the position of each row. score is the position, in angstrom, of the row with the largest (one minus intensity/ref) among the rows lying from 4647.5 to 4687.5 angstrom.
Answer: 4670 angstrom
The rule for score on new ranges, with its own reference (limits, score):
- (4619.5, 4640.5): 4640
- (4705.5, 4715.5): 4706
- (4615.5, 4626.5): 4617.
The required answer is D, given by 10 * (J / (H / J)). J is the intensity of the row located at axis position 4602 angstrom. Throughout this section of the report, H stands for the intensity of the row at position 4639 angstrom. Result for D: 129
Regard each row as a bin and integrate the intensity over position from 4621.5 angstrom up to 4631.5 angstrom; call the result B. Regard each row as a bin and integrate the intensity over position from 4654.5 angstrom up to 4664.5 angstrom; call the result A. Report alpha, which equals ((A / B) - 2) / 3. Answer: -0.35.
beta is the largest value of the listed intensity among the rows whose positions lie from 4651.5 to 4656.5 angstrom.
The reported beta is 13.9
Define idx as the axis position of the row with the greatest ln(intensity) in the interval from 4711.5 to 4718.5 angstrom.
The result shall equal 4718 angstrom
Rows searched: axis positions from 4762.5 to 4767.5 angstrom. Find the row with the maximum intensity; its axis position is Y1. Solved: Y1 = 4763 angstrom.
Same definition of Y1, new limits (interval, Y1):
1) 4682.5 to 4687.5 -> 4687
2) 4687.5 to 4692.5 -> 4690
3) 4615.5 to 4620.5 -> 4620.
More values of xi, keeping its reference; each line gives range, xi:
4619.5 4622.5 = 0.78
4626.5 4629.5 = 0.35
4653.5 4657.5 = 0.59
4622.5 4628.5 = 0.65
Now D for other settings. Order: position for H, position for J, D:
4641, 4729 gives 111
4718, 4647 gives 124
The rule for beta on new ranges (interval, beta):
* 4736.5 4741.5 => 11.7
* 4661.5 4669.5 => 12.4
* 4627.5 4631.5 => 13.3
